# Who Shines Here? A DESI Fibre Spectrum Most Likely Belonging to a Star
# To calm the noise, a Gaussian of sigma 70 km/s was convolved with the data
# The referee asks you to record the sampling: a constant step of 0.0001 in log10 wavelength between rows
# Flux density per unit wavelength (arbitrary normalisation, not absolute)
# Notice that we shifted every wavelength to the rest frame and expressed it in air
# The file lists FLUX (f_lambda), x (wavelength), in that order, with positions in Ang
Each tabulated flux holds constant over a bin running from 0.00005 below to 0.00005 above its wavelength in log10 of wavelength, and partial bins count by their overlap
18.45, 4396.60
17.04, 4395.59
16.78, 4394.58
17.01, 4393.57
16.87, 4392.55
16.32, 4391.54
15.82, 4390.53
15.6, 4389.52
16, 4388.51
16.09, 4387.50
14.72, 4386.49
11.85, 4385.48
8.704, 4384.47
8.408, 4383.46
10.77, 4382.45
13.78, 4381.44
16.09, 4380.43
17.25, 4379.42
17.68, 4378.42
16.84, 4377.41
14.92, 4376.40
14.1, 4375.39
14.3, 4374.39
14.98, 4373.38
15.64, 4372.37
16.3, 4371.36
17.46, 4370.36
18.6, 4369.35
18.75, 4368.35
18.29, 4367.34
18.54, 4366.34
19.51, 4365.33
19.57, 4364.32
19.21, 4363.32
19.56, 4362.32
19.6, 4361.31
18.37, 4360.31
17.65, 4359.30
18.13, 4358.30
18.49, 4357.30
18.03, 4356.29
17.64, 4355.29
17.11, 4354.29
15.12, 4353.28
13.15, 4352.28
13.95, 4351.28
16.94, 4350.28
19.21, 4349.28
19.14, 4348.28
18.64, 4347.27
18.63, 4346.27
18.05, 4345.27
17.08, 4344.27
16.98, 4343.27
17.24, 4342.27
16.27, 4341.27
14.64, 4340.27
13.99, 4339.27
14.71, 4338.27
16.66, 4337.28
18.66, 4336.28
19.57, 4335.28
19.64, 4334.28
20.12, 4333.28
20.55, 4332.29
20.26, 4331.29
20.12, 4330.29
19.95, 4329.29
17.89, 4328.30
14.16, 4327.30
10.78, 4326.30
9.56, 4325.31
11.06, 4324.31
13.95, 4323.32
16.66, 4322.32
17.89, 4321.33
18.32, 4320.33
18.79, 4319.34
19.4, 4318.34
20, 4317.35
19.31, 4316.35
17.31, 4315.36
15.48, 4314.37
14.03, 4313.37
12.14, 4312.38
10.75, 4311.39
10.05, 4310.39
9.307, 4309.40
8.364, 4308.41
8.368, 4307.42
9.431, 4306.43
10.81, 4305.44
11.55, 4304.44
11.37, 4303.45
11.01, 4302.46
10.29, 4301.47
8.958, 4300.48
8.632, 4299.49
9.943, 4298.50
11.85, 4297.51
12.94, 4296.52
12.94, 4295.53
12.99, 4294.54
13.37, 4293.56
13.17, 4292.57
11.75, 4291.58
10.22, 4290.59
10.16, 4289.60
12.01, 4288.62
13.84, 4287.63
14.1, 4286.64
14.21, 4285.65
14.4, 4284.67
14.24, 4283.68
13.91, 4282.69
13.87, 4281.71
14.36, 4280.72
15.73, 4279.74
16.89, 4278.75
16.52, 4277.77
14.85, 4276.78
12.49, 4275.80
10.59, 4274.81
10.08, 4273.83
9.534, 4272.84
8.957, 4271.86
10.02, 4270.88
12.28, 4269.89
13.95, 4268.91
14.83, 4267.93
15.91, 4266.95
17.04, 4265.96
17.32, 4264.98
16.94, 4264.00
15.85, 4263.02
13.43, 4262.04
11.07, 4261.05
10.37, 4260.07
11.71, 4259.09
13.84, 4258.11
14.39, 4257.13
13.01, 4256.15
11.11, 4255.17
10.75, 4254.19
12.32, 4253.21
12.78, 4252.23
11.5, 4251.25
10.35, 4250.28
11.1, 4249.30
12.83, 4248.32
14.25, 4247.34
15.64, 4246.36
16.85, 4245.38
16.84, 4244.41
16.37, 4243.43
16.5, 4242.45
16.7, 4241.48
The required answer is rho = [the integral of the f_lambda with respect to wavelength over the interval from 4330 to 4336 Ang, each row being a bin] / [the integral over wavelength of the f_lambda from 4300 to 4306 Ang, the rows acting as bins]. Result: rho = 1.9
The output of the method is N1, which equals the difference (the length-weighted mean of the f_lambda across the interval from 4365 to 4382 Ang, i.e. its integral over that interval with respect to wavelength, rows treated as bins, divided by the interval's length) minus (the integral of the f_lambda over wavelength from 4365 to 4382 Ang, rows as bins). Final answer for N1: -266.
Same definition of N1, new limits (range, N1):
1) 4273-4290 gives -218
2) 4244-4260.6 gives -201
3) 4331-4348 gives -284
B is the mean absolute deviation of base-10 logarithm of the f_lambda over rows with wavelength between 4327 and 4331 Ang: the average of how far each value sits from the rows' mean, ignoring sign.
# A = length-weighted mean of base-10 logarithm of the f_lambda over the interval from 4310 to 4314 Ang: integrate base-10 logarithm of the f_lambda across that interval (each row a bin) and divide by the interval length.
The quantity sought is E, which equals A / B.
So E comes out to 21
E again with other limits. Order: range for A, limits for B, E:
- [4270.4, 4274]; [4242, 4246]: 184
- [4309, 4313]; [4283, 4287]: 408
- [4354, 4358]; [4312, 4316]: 25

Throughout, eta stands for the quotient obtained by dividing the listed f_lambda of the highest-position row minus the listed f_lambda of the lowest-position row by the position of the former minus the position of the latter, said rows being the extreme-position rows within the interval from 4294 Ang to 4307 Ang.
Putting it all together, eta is -0.30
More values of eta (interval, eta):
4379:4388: -0.14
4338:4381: 0.03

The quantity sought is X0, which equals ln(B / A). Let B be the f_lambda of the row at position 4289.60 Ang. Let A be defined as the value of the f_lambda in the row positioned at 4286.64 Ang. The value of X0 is -0.3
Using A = 14.1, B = 10.16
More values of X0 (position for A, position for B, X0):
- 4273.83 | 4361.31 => 0.7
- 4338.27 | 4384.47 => -0.5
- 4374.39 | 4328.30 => 0.2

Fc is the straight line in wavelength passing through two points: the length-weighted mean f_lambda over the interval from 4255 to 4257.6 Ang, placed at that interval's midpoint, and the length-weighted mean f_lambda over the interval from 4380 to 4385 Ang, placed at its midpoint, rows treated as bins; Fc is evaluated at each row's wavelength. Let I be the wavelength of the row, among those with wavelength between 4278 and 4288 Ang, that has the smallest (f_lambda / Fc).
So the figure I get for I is 4281.71 Ang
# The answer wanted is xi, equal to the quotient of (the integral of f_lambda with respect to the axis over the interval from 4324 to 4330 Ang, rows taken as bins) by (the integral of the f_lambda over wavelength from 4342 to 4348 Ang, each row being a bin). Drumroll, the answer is 0.8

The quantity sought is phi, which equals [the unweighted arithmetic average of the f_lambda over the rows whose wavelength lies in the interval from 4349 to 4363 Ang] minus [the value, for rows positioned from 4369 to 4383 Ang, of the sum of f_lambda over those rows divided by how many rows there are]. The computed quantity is 2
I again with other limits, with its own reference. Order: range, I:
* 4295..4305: 4299.49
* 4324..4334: 4325.31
